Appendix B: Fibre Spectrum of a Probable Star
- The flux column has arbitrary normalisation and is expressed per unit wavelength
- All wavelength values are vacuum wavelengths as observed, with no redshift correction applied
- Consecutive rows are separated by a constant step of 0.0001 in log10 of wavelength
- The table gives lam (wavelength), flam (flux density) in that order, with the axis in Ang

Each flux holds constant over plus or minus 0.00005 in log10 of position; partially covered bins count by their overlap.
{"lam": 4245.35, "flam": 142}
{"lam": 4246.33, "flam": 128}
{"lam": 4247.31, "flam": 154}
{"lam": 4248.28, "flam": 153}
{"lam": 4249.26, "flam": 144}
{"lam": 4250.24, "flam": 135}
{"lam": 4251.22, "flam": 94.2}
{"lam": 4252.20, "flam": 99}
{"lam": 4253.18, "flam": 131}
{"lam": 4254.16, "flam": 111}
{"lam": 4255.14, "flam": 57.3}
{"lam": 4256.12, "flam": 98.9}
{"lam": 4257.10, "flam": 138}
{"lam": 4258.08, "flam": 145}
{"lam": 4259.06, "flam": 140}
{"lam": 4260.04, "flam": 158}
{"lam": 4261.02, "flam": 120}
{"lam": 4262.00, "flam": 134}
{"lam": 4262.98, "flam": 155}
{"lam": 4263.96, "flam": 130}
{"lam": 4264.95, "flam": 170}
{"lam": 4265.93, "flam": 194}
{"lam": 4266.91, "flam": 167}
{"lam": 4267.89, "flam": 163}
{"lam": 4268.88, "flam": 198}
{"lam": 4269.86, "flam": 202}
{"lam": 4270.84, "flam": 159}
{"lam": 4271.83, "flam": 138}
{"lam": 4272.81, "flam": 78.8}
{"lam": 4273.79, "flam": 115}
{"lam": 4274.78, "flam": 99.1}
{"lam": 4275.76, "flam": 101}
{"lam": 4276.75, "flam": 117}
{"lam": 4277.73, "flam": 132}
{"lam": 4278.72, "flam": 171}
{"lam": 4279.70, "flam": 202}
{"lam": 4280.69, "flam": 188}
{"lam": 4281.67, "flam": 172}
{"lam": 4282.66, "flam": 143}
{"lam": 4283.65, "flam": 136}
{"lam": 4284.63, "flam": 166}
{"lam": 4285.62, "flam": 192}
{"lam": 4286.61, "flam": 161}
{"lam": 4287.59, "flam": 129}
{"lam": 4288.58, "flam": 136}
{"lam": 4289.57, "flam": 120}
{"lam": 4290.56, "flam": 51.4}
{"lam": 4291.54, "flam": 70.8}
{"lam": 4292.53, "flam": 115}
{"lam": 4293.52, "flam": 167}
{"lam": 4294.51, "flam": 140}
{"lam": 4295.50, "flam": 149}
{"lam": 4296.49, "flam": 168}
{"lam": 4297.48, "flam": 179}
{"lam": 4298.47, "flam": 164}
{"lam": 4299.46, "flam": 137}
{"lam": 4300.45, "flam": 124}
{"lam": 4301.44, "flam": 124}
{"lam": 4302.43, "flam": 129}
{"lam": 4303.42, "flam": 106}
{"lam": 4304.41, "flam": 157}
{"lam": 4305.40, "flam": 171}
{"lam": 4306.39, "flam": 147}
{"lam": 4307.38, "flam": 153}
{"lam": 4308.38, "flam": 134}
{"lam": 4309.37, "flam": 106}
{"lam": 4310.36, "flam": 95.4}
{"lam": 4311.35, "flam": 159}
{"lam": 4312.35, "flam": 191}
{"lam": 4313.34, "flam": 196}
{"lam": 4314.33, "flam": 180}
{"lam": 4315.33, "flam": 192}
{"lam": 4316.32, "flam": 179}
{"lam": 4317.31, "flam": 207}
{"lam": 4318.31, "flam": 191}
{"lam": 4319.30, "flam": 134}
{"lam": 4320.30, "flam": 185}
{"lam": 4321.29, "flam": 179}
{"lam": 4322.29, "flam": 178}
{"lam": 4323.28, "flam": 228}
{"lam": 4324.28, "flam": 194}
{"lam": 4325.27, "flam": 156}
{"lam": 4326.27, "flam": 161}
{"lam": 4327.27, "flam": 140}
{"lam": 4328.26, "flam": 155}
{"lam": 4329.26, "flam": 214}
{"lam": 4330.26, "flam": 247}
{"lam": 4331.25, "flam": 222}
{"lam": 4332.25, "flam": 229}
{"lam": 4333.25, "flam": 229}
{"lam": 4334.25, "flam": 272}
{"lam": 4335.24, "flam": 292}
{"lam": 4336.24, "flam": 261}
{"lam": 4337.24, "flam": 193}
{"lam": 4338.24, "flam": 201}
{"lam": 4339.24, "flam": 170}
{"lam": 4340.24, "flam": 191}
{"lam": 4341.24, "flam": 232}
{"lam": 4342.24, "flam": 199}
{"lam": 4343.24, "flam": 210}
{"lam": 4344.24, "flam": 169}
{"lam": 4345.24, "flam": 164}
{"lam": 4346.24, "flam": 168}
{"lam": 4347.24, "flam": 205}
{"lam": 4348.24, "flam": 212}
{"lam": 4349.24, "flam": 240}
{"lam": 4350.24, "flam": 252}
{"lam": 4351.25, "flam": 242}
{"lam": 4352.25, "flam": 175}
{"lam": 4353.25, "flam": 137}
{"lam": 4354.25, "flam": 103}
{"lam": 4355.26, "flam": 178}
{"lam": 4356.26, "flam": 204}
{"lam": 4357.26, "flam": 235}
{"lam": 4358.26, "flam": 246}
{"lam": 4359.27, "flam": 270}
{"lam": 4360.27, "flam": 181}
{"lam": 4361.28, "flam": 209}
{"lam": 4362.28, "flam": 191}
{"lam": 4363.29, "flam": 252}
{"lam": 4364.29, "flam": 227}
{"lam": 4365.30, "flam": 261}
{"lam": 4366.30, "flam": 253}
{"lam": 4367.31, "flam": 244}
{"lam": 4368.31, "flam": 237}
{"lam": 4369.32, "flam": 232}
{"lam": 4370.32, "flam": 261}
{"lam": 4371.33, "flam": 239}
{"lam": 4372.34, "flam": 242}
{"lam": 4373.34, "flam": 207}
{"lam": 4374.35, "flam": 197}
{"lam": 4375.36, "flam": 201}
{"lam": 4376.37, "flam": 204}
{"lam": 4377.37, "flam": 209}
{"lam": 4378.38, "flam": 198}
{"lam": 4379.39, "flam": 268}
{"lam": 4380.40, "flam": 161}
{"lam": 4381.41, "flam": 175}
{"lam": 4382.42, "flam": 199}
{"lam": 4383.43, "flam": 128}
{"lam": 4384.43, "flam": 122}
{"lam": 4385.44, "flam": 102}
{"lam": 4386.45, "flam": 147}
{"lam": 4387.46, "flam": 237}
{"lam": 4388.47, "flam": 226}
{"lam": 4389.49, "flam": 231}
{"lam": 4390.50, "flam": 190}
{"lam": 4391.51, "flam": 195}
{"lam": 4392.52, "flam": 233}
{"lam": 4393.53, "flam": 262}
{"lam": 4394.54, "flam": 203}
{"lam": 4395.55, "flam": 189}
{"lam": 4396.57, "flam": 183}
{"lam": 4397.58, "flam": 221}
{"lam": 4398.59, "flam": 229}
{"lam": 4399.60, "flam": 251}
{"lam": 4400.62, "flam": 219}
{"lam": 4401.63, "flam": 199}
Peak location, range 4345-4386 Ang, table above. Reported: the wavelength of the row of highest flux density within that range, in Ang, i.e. 4359.27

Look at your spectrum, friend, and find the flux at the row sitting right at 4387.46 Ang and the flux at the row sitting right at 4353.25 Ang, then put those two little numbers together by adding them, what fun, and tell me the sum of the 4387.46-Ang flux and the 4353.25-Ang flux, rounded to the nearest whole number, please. 374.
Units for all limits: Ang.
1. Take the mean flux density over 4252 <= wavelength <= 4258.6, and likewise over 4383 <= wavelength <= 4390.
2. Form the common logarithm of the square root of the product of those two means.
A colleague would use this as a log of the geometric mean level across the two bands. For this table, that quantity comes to 2.14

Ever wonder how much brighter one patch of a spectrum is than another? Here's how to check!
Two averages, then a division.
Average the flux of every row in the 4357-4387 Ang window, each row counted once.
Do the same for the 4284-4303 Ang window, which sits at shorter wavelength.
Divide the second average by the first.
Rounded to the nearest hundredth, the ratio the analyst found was 0.66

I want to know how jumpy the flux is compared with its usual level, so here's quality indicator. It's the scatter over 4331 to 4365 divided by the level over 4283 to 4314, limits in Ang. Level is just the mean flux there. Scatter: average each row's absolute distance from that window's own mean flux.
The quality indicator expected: 0.23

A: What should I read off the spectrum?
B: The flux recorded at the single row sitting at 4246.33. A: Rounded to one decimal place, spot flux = 128.0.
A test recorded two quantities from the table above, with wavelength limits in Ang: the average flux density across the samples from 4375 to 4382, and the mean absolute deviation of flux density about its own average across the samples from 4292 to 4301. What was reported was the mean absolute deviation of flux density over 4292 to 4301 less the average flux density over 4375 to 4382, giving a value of -184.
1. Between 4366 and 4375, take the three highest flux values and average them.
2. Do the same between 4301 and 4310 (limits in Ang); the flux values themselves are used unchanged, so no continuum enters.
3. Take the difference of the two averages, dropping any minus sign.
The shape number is 92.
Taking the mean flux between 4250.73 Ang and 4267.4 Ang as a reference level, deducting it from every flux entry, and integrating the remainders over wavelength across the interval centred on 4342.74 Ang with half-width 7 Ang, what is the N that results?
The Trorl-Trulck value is 968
